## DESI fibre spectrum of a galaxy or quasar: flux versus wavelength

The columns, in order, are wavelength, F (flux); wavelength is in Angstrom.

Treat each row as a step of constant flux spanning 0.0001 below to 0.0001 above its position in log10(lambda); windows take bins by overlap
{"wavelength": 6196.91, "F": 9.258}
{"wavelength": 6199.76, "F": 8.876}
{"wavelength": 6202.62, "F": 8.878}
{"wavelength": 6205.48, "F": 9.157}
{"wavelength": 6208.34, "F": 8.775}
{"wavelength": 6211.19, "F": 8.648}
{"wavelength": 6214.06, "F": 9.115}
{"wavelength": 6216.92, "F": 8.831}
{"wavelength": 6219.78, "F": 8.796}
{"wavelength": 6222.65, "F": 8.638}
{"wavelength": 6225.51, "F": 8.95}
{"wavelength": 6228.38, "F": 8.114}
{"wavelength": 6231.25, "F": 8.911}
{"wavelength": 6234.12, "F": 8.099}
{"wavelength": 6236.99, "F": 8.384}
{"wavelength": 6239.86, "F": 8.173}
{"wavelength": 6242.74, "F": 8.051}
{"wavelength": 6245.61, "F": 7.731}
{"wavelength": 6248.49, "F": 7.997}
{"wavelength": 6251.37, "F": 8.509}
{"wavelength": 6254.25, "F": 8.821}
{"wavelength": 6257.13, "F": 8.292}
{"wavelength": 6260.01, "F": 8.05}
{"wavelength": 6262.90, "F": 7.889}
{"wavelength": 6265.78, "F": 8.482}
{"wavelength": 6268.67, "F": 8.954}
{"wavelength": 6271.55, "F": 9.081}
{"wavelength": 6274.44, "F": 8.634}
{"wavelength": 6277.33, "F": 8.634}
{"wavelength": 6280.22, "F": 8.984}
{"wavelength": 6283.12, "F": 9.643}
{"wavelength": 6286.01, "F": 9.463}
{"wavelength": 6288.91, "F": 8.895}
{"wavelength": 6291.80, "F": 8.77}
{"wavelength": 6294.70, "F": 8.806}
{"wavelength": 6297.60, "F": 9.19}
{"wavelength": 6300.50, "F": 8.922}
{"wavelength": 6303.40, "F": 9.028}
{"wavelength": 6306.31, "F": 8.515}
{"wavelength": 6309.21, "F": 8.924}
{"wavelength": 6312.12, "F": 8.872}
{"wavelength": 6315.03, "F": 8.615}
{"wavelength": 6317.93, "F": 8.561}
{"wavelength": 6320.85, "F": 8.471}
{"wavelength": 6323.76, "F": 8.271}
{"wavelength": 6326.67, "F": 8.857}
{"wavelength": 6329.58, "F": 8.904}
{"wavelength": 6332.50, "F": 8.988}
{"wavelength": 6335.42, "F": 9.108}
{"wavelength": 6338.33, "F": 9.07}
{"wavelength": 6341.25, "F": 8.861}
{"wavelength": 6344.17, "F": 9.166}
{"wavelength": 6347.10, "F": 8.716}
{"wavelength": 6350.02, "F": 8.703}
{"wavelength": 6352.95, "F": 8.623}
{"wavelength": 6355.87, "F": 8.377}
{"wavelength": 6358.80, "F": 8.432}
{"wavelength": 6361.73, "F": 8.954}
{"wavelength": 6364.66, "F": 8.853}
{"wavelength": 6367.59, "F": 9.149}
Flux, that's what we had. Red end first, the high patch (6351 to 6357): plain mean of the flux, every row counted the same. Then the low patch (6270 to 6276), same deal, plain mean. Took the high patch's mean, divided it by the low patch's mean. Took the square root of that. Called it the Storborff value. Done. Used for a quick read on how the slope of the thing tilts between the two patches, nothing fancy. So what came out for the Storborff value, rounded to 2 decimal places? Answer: 0.98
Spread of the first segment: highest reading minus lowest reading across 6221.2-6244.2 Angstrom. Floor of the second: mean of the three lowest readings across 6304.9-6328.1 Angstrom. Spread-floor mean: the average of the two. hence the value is 4.66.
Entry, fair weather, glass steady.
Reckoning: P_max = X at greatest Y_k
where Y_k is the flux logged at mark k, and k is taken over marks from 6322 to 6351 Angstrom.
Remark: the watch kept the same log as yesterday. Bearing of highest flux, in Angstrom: 6344.17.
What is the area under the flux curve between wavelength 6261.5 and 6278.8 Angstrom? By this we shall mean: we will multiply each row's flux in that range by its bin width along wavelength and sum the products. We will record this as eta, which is 149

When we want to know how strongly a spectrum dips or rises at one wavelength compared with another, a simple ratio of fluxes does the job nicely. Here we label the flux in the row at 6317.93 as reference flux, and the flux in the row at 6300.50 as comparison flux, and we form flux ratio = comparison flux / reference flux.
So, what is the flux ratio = 1.04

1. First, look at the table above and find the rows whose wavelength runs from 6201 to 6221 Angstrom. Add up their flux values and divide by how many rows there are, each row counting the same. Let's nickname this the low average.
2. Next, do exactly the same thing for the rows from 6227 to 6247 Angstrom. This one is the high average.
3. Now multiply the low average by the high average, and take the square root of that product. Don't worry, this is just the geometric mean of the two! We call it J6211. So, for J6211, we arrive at 8.54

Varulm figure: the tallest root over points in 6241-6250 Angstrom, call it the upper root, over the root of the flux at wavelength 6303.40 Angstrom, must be 0.94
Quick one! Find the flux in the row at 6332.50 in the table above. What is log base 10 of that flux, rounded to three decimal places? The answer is 0.954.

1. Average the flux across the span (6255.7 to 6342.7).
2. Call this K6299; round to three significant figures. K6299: 8.79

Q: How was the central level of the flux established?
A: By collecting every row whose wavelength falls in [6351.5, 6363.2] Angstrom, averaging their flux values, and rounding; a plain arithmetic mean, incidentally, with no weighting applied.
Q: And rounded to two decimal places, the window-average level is 8.60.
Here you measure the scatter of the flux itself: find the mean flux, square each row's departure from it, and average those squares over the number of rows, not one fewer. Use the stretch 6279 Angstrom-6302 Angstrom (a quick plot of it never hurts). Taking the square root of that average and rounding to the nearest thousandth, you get 0.299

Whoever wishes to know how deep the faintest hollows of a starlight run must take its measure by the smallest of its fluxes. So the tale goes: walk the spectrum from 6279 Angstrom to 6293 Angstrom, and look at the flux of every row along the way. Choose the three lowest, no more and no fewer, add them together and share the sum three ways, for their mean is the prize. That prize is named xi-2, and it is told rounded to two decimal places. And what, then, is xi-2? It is 8.88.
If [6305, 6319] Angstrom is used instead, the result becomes 8.56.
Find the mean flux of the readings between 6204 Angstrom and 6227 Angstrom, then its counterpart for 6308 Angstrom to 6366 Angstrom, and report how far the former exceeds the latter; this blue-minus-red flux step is 0.1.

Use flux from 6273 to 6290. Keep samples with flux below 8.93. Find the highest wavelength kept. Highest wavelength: 6288.91 Angstrom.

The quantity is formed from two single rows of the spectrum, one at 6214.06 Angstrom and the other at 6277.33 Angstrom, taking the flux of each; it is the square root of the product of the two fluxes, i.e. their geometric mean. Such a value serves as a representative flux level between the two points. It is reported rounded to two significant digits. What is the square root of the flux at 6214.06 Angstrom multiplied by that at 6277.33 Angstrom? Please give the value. 8.9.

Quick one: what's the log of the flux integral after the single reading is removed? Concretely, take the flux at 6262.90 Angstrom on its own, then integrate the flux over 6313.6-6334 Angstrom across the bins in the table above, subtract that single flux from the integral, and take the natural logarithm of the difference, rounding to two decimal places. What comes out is 5.13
